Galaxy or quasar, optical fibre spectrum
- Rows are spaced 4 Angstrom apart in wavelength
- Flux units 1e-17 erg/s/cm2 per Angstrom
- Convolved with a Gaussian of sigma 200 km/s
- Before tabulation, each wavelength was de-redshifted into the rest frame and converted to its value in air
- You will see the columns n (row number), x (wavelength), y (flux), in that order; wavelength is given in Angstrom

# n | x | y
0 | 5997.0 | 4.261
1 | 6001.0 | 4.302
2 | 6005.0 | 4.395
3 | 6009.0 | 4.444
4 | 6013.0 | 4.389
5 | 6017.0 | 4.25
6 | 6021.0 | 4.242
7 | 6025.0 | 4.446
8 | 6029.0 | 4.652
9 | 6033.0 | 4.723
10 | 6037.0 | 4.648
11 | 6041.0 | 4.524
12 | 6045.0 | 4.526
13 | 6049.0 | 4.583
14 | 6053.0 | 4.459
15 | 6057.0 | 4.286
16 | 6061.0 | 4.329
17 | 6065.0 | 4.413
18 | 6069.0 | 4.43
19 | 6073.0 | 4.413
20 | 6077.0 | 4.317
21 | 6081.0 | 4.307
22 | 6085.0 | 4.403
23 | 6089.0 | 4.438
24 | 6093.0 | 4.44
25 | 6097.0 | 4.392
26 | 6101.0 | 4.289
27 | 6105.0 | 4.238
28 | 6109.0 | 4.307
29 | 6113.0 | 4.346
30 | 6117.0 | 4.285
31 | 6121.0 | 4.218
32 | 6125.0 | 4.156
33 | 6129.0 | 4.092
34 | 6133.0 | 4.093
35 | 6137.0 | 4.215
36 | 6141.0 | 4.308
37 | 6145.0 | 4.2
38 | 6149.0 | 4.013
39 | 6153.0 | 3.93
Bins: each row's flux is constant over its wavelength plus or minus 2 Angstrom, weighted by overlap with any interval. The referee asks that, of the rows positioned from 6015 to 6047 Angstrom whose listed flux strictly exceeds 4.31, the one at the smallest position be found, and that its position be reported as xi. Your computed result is 6025.0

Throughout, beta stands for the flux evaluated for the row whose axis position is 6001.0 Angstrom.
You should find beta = 4.302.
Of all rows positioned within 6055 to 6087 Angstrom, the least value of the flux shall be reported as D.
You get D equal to 4.286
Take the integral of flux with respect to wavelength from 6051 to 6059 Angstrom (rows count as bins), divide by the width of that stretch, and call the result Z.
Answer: 4.37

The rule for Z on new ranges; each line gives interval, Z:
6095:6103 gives 4.34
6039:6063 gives 4.45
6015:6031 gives 4.40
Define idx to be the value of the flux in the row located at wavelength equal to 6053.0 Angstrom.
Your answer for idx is 4.459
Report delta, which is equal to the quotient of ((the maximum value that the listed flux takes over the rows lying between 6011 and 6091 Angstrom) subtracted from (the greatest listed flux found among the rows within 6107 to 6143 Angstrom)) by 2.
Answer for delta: -0.19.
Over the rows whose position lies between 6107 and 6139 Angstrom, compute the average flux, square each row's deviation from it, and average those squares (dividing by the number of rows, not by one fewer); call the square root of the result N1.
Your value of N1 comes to 0.09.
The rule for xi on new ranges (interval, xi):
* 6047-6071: 6049.0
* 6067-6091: 6069.0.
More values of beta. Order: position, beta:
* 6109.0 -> 4.307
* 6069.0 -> 4.43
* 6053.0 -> 4.459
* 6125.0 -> 4.156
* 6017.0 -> 4.25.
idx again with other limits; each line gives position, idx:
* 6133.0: 4.093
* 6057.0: 4.286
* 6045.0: 4.526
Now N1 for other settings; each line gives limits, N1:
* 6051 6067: 0.07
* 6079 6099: 0.05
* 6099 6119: 0.03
